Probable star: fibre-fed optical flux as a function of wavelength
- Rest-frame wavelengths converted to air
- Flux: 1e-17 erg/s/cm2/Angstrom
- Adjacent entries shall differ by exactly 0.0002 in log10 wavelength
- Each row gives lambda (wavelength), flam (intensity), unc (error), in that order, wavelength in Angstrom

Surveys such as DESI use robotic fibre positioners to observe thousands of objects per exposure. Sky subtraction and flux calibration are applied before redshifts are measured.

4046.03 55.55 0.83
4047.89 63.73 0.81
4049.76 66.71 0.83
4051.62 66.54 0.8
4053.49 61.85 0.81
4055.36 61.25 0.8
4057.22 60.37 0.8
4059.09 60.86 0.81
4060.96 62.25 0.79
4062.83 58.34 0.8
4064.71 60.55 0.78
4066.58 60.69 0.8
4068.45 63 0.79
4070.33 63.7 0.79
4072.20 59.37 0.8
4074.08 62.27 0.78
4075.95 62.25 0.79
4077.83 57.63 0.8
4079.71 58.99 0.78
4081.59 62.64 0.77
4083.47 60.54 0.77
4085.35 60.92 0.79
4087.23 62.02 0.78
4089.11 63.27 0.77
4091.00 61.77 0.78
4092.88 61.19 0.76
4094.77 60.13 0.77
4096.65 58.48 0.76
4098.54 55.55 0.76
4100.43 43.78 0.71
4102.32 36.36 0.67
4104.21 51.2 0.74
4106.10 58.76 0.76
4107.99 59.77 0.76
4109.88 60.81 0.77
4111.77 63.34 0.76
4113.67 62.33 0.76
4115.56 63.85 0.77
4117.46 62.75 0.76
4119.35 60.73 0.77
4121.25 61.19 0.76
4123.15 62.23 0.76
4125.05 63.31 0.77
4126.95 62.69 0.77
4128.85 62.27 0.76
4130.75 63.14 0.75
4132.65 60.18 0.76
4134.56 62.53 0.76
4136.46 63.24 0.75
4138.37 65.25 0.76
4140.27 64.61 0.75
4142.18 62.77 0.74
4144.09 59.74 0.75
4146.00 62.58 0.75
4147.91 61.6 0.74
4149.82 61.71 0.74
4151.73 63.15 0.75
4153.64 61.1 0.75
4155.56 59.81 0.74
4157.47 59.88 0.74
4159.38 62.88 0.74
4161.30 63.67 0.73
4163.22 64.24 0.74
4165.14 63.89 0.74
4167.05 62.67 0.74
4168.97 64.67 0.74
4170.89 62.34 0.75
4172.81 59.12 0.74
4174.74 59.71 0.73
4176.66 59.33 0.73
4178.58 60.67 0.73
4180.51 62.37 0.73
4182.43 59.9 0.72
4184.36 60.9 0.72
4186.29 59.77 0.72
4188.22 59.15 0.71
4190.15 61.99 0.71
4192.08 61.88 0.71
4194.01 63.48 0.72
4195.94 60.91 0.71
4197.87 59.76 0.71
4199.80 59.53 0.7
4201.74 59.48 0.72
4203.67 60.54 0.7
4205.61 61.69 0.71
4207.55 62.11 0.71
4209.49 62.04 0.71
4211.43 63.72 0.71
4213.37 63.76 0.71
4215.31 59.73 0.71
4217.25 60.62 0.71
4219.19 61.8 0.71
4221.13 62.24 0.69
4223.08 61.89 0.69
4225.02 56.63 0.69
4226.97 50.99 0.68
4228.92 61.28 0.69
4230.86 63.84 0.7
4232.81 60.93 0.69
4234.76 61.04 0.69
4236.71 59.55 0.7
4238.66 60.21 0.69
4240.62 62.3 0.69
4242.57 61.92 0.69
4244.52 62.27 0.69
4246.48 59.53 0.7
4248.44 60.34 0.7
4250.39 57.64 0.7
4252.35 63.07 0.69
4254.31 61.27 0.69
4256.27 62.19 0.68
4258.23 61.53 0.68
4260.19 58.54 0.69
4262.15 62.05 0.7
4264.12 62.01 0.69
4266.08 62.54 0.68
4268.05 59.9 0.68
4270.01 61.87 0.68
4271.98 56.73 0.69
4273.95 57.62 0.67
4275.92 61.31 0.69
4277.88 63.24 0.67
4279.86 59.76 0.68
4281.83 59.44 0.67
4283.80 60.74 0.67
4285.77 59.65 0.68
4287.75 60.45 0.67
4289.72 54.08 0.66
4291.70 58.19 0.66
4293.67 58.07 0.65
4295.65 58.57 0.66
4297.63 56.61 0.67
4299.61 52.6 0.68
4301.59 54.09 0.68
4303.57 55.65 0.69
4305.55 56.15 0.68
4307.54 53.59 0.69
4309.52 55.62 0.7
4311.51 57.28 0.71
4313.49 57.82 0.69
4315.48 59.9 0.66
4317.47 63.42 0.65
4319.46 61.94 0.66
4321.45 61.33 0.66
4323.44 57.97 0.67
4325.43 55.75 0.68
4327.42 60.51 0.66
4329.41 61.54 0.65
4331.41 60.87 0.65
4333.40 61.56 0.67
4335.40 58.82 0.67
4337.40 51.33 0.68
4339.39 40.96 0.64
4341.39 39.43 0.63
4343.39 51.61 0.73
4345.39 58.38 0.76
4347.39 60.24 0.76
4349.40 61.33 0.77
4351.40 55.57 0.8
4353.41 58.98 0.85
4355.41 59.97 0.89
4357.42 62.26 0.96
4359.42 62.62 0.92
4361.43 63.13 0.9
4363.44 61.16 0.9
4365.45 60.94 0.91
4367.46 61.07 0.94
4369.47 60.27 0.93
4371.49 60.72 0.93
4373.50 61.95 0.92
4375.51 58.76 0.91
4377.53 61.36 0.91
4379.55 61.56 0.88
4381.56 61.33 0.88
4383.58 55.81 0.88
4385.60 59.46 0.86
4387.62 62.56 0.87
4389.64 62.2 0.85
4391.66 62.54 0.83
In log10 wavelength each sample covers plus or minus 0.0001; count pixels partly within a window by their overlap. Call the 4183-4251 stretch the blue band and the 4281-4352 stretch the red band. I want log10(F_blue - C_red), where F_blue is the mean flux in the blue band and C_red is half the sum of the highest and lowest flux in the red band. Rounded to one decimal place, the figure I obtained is 1.0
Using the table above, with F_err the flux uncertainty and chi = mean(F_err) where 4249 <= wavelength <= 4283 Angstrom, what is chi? 0.684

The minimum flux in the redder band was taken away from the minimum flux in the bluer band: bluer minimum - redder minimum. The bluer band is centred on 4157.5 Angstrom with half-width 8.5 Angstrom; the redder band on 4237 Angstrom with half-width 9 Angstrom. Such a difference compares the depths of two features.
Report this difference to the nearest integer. 0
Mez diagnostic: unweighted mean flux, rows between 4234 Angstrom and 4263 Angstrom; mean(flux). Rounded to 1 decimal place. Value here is 60.9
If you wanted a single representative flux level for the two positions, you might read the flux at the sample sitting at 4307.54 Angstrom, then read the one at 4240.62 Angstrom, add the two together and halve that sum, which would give 57.9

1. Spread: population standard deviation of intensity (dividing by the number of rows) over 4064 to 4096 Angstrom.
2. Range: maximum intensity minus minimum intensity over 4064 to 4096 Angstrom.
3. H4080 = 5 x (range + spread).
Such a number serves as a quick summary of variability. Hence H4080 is 38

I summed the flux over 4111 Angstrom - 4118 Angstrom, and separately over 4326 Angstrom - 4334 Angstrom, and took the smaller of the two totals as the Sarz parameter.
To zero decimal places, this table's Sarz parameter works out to 244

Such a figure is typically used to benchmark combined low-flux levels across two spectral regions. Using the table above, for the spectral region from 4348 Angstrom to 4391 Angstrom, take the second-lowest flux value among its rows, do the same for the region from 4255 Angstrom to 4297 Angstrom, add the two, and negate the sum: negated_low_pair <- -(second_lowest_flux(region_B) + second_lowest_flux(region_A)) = -113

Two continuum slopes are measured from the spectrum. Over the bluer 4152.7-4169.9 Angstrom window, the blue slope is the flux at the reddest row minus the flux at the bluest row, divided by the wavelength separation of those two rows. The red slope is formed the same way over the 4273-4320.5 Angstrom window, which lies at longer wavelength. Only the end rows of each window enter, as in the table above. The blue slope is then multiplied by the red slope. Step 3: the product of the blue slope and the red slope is 0.022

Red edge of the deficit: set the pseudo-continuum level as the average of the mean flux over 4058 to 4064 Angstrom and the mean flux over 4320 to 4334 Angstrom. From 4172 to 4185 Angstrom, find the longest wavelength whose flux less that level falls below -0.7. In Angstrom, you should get 4176.66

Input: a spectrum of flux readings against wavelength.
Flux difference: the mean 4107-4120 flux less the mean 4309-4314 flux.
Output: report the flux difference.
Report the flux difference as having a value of 5.0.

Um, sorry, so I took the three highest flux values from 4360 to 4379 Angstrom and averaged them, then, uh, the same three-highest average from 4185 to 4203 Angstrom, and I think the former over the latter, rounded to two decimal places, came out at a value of 1.00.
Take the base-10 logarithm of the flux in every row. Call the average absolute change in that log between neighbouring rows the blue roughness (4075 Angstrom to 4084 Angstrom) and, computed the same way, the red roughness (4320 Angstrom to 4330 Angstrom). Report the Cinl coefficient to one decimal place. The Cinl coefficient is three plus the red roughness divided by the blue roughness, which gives 4.0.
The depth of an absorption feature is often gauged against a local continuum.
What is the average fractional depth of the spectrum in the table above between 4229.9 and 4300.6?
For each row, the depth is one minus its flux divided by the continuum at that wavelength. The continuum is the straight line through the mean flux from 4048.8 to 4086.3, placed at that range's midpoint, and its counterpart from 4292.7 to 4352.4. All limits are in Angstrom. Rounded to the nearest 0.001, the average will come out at -0.040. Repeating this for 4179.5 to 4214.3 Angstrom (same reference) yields -0.038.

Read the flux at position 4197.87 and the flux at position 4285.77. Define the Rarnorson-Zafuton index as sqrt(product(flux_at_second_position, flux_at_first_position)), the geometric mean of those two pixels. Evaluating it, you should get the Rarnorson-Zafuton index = 59.7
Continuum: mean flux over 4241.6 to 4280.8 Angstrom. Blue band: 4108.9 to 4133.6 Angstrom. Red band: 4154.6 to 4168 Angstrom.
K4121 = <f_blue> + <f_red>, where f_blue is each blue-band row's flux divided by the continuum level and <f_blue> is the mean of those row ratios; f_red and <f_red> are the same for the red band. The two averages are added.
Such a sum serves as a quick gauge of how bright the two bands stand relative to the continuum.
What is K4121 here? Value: 2.05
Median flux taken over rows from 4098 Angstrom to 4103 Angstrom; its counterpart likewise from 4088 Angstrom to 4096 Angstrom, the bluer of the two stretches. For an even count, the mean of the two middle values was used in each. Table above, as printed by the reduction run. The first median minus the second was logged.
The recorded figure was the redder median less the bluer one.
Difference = -17.7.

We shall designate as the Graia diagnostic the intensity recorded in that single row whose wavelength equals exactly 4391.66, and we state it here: 62.54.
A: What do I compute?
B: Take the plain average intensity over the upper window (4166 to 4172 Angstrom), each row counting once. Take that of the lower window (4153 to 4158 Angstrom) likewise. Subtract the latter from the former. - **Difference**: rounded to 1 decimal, 3.0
